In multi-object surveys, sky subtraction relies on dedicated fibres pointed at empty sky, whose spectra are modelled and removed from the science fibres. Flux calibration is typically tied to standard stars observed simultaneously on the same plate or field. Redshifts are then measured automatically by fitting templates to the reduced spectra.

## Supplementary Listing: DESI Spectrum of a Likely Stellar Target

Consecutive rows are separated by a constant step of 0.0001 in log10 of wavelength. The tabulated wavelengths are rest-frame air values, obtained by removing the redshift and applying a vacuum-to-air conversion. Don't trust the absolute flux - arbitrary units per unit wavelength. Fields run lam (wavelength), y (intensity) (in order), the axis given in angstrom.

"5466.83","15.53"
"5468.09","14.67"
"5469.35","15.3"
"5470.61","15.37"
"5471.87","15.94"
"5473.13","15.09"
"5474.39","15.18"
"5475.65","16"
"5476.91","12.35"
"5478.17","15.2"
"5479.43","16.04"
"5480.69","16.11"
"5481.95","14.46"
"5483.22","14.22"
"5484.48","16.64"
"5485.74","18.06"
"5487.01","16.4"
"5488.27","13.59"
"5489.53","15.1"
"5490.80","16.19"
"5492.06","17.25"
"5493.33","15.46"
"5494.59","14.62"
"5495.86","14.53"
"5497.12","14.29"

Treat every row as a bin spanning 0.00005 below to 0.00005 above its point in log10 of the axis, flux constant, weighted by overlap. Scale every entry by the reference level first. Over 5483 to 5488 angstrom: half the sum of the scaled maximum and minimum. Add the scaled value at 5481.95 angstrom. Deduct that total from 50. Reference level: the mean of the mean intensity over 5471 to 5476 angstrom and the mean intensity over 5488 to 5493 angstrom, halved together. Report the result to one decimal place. 48.0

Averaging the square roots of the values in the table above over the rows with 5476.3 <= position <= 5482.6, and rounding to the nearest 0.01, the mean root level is 3.85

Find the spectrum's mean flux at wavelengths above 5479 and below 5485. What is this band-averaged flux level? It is 15.5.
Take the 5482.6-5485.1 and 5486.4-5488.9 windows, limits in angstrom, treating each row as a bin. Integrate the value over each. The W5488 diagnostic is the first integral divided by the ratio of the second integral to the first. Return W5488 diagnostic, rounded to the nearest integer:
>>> 40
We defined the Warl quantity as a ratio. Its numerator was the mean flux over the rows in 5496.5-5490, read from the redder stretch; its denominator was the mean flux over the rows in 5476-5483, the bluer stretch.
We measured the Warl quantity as 1.05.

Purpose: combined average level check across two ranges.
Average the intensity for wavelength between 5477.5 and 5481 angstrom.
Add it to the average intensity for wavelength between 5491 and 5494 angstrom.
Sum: 32.1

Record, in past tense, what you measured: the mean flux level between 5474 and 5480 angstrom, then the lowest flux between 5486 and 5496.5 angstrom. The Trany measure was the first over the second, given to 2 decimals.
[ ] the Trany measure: 1.10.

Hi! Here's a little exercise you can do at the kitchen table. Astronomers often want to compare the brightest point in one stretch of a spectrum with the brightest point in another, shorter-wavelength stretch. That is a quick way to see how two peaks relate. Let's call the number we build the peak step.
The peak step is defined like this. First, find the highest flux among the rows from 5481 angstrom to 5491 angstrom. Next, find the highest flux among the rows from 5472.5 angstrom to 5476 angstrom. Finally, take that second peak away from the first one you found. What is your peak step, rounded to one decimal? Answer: 2.1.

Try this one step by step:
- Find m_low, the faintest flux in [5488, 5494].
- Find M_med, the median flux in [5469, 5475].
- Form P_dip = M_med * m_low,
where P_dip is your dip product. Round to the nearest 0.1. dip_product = 207.9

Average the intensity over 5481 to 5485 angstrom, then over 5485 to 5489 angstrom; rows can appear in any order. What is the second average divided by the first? 1.06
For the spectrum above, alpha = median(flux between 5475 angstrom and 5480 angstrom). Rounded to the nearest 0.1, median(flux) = 15.6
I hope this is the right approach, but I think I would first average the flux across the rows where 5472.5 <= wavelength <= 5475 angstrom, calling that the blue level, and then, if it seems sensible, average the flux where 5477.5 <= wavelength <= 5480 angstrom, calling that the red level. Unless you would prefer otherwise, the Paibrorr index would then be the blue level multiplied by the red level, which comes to 236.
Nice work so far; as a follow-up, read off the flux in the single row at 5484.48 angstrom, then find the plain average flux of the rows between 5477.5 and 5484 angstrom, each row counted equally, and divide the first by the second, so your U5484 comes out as 1.09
